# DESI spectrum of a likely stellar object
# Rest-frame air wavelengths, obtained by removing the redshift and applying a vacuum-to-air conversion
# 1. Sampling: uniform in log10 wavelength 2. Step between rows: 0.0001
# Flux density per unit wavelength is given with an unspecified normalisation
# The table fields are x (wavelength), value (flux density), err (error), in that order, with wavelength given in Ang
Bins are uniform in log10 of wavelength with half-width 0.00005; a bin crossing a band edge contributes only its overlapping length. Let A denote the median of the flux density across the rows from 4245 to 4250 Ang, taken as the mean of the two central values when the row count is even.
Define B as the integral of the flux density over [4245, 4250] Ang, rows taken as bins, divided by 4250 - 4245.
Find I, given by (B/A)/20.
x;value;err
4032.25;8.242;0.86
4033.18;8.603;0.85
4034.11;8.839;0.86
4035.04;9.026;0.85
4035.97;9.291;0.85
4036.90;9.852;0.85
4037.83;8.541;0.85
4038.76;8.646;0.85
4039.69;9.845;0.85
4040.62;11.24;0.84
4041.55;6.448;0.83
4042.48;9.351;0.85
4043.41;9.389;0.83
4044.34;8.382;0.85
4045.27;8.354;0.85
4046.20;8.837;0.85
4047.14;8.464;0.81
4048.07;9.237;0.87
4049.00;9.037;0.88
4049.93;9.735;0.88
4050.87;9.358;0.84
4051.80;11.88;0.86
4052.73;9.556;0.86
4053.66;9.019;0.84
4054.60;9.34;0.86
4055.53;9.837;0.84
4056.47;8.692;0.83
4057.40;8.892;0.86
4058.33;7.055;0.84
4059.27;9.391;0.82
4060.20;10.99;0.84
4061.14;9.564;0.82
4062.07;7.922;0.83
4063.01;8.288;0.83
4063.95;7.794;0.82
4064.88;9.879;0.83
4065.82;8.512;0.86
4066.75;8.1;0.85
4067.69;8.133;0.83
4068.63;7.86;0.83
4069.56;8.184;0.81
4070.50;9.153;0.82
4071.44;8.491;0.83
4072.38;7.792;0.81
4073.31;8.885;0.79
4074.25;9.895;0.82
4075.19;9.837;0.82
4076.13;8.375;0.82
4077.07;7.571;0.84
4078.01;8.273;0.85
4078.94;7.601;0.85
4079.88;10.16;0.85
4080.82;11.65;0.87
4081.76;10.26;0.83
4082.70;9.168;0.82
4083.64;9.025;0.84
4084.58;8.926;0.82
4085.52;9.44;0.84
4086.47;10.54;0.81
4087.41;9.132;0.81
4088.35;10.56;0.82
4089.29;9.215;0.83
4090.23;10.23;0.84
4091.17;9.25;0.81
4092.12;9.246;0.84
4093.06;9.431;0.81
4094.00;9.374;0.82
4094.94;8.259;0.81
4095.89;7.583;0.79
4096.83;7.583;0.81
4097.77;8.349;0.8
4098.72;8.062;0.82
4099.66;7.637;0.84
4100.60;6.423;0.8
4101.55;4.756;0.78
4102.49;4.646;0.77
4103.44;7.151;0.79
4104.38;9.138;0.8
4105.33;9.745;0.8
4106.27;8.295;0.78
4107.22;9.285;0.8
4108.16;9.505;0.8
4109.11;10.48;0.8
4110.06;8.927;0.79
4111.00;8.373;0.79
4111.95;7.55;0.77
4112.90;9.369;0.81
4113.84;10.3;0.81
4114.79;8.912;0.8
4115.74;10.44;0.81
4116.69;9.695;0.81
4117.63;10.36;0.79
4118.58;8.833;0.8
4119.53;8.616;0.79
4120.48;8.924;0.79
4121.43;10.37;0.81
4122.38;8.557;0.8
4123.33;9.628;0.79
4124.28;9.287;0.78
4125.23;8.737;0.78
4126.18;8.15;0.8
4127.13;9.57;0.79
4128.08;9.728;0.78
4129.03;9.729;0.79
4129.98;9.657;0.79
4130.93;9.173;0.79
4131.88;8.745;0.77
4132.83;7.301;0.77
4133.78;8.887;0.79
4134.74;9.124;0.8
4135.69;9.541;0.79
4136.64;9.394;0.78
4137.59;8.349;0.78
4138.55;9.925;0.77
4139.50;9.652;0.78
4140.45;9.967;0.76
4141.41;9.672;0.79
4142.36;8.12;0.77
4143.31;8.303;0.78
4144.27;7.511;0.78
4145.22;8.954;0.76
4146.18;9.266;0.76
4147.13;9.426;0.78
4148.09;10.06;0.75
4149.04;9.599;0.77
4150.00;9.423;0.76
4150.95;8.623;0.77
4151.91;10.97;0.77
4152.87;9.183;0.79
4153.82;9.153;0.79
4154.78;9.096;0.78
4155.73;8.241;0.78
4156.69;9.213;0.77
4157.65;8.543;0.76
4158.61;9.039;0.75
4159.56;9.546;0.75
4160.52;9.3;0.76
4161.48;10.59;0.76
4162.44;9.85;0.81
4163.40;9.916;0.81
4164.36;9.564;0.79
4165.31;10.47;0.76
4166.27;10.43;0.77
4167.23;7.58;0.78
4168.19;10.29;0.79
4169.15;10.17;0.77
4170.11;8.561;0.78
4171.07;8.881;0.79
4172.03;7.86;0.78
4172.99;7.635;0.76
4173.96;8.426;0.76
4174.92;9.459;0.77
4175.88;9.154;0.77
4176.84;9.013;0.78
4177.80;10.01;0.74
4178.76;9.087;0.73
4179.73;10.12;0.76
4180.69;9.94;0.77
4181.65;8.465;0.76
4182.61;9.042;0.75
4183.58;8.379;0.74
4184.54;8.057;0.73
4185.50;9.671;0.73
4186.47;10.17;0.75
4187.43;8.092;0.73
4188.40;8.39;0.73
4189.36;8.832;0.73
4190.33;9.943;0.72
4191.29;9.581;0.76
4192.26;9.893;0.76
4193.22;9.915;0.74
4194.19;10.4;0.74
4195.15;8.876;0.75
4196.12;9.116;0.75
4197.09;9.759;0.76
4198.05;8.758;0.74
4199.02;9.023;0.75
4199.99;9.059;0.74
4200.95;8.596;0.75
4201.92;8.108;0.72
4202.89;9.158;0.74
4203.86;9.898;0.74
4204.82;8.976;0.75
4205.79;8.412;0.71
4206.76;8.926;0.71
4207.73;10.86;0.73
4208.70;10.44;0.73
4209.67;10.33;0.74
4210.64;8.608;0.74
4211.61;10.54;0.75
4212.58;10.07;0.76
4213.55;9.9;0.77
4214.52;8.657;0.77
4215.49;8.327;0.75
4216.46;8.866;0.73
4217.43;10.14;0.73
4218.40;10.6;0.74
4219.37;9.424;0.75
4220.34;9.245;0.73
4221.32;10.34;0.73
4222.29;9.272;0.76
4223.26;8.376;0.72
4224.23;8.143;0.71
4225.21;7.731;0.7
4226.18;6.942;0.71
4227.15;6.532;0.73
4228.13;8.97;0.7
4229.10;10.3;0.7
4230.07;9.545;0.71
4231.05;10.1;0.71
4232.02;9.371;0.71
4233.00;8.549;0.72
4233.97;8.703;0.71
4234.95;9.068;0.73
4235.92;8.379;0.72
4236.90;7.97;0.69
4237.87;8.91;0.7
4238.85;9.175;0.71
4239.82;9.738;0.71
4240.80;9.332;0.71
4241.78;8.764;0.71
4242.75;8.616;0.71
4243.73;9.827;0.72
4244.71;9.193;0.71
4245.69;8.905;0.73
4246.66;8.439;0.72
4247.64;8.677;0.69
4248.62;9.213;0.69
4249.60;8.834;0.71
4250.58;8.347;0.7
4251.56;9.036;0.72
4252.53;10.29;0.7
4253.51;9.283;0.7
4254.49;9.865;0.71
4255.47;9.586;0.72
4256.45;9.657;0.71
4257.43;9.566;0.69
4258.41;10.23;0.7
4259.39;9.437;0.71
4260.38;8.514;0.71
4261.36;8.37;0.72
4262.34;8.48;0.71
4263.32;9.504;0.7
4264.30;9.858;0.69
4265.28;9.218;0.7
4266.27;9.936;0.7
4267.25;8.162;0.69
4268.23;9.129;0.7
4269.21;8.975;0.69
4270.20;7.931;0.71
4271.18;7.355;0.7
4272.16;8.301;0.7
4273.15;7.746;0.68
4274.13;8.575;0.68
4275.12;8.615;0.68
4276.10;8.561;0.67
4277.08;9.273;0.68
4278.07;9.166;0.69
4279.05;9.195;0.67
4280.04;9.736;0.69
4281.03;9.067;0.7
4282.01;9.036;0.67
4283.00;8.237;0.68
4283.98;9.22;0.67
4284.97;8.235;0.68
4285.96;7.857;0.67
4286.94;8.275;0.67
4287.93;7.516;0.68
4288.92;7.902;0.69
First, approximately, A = 8.8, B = 8.8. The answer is 0.0500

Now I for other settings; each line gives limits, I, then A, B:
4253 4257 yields 0.0499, 9.6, 9.6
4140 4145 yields 0.0525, 8.3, 8.7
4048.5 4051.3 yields 0.0500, 9.4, 9.4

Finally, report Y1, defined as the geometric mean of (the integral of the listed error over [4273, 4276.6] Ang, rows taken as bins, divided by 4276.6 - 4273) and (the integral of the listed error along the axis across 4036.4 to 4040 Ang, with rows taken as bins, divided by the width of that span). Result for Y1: 0.7594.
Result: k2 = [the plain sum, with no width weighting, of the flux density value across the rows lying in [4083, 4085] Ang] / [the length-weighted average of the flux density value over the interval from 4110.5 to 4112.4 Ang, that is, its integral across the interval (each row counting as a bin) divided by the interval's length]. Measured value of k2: 2.24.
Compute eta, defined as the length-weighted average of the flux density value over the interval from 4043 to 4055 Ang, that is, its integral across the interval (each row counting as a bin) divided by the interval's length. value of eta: 9.27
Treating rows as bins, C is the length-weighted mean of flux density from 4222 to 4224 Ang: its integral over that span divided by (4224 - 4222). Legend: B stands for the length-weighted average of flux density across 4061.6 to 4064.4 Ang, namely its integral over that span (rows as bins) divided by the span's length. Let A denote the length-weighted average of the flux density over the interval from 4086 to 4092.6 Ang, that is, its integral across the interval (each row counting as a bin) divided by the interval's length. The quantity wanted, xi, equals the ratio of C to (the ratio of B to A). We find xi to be 10.6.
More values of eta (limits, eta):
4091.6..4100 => 8.40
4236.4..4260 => 9.20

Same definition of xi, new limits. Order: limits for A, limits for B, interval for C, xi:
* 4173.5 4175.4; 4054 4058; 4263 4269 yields 9.1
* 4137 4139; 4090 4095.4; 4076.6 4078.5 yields 7.8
